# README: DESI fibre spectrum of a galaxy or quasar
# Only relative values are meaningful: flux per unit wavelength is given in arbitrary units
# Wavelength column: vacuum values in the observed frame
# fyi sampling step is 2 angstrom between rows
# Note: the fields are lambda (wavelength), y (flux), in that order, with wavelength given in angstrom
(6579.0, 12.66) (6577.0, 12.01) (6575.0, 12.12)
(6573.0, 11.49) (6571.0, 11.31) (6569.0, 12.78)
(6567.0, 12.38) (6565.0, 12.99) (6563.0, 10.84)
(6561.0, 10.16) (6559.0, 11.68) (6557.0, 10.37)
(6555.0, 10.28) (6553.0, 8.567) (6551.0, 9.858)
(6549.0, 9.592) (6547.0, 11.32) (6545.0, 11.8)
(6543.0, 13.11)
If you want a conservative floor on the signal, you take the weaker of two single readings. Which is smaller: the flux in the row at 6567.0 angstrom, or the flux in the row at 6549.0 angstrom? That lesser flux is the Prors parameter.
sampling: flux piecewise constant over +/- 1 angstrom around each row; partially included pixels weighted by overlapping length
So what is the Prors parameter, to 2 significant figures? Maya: 9.6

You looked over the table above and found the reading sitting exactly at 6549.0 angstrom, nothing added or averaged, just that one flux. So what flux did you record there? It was 9.592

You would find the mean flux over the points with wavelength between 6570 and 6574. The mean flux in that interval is 11.4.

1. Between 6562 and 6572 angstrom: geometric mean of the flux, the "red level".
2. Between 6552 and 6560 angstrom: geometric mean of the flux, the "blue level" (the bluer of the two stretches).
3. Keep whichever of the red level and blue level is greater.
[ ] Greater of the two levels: 12.0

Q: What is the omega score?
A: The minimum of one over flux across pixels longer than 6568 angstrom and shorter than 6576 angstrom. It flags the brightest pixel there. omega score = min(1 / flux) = 0.078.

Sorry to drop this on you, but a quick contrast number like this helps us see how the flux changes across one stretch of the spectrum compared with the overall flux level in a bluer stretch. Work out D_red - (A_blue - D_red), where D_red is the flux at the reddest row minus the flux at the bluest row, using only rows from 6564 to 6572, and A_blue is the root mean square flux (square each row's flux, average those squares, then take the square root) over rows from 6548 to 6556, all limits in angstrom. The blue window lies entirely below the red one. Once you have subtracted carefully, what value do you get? -13.0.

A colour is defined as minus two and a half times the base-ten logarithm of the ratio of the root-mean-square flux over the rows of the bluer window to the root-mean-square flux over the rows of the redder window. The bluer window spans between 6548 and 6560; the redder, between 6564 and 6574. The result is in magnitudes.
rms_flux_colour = 0.206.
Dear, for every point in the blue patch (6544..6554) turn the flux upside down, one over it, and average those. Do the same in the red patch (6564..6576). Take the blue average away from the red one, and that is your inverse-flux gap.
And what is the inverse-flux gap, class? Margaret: -0.017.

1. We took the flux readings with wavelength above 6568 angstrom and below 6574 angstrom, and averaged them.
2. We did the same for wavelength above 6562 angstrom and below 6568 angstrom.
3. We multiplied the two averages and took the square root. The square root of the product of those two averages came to 11.96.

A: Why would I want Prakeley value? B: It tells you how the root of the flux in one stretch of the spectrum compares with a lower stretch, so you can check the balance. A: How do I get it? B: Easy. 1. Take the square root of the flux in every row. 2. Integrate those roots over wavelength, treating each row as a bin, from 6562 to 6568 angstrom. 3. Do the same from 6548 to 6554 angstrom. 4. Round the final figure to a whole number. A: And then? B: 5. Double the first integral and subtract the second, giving 23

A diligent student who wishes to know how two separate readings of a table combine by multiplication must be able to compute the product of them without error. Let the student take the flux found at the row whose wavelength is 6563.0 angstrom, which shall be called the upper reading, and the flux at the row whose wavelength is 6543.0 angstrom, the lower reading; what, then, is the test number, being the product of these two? 142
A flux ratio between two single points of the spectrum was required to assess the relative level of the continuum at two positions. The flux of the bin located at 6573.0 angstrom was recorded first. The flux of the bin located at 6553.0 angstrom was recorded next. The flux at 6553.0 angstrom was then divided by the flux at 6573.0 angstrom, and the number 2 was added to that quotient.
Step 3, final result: 2.7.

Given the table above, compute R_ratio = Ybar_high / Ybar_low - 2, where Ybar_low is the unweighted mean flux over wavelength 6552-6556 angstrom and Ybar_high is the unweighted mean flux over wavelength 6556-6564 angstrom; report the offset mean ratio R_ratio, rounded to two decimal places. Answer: -0.86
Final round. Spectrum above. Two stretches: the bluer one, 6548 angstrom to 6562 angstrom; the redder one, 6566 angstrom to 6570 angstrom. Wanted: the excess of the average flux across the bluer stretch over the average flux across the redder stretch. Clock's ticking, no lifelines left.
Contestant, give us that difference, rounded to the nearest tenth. -2.5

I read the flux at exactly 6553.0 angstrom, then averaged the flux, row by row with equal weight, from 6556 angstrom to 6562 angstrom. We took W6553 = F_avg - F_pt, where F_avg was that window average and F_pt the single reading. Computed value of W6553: 2.2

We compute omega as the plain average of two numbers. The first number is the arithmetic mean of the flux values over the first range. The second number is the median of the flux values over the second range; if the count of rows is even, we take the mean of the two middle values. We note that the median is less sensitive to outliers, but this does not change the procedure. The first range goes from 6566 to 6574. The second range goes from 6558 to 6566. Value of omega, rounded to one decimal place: 11.6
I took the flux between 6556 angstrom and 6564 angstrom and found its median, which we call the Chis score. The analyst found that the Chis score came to 10.6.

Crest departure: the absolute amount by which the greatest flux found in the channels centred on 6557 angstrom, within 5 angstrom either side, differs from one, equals 10.7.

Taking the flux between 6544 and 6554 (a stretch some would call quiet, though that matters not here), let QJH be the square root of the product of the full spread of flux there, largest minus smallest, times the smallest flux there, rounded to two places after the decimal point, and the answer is 5.26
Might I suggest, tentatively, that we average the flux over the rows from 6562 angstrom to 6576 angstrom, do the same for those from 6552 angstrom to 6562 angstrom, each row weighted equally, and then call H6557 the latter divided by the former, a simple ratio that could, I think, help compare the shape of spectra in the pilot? 0.852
